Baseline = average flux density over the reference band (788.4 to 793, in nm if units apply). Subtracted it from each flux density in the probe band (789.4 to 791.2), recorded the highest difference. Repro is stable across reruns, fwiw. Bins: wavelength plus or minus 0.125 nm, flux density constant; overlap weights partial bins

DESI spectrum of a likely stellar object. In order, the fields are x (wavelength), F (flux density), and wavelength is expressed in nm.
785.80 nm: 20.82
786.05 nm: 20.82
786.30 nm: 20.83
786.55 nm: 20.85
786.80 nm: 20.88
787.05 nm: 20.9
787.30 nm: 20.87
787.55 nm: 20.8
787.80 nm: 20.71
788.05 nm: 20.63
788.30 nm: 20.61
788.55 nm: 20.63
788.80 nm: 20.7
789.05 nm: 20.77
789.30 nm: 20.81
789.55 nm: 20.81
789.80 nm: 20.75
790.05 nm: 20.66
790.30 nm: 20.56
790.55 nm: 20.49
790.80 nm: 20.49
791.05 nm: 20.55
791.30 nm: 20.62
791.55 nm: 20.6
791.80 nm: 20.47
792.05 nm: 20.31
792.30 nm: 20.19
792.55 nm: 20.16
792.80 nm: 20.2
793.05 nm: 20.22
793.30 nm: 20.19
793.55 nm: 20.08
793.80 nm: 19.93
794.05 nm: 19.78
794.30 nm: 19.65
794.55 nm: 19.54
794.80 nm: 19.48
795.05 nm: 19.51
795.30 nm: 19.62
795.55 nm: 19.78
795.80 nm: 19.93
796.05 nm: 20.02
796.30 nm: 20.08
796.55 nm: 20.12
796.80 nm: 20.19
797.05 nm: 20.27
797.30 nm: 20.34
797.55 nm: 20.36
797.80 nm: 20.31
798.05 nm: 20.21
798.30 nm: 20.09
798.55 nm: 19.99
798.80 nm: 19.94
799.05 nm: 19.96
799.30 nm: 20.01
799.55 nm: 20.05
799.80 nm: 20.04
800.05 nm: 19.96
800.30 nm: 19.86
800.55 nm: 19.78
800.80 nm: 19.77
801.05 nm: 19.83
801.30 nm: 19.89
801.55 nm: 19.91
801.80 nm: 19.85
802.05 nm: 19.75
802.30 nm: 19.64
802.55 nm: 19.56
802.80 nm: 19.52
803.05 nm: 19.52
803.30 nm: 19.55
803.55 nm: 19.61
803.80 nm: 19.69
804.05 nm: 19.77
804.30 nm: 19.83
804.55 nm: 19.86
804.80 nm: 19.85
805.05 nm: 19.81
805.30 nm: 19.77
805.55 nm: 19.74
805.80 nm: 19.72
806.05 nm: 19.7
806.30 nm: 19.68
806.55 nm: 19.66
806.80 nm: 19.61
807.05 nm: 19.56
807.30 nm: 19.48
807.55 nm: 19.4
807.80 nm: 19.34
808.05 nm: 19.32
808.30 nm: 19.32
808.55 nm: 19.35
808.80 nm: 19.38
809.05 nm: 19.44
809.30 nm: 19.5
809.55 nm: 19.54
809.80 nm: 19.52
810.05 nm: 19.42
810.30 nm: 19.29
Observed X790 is 0.3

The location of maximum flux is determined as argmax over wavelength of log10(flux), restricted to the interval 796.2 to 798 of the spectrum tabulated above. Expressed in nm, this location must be 797.55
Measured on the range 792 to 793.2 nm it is 792.05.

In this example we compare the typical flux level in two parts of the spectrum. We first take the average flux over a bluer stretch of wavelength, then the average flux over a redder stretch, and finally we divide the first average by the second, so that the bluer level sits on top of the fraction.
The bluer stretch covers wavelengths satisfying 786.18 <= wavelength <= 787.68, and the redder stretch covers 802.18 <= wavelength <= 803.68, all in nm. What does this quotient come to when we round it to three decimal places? 1.066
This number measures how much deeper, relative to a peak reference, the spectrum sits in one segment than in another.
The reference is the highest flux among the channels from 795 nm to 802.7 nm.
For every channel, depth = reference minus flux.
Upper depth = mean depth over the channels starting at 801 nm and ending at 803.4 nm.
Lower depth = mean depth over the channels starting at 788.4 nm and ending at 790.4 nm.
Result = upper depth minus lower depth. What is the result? 1.01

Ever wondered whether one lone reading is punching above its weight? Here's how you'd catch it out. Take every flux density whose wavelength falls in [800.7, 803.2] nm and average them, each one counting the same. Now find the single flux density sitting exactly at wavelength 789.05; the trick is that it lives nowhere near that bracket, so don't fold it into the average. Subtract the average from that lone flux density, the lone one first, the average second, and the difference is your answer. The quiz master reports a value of 1.0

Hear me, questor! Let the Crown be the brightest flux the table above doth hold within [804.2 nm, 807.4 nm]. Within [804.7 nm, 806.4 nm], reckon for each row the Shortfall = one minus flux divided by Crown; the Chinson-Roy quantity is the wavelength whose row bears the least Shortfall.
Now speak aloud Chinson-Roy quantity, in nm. 804.80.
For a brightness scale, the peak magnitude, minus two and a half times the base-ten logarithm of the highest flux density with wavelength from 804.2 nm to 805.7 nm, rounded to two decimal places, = -3.24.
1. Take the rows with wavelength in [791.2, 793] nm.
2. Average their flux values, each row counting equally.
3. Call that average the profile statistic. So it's 20.4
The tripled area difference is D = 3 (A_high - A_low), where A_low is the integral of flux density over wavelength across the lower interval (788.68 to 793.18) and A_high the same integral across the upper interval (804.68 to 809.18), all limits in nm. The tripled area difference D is -13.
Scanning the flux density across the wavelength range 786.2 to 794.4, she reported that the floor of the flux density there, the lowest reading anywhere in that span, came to 19.65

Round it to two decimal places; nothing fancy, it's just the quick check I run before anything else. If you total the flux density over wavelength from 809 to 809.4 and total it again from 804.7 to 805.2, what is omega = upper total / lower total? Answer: 0.98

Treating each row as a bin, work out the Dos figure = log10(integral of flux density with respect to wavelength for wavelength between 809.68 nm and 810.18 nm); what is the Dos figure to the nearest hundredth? 0.99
